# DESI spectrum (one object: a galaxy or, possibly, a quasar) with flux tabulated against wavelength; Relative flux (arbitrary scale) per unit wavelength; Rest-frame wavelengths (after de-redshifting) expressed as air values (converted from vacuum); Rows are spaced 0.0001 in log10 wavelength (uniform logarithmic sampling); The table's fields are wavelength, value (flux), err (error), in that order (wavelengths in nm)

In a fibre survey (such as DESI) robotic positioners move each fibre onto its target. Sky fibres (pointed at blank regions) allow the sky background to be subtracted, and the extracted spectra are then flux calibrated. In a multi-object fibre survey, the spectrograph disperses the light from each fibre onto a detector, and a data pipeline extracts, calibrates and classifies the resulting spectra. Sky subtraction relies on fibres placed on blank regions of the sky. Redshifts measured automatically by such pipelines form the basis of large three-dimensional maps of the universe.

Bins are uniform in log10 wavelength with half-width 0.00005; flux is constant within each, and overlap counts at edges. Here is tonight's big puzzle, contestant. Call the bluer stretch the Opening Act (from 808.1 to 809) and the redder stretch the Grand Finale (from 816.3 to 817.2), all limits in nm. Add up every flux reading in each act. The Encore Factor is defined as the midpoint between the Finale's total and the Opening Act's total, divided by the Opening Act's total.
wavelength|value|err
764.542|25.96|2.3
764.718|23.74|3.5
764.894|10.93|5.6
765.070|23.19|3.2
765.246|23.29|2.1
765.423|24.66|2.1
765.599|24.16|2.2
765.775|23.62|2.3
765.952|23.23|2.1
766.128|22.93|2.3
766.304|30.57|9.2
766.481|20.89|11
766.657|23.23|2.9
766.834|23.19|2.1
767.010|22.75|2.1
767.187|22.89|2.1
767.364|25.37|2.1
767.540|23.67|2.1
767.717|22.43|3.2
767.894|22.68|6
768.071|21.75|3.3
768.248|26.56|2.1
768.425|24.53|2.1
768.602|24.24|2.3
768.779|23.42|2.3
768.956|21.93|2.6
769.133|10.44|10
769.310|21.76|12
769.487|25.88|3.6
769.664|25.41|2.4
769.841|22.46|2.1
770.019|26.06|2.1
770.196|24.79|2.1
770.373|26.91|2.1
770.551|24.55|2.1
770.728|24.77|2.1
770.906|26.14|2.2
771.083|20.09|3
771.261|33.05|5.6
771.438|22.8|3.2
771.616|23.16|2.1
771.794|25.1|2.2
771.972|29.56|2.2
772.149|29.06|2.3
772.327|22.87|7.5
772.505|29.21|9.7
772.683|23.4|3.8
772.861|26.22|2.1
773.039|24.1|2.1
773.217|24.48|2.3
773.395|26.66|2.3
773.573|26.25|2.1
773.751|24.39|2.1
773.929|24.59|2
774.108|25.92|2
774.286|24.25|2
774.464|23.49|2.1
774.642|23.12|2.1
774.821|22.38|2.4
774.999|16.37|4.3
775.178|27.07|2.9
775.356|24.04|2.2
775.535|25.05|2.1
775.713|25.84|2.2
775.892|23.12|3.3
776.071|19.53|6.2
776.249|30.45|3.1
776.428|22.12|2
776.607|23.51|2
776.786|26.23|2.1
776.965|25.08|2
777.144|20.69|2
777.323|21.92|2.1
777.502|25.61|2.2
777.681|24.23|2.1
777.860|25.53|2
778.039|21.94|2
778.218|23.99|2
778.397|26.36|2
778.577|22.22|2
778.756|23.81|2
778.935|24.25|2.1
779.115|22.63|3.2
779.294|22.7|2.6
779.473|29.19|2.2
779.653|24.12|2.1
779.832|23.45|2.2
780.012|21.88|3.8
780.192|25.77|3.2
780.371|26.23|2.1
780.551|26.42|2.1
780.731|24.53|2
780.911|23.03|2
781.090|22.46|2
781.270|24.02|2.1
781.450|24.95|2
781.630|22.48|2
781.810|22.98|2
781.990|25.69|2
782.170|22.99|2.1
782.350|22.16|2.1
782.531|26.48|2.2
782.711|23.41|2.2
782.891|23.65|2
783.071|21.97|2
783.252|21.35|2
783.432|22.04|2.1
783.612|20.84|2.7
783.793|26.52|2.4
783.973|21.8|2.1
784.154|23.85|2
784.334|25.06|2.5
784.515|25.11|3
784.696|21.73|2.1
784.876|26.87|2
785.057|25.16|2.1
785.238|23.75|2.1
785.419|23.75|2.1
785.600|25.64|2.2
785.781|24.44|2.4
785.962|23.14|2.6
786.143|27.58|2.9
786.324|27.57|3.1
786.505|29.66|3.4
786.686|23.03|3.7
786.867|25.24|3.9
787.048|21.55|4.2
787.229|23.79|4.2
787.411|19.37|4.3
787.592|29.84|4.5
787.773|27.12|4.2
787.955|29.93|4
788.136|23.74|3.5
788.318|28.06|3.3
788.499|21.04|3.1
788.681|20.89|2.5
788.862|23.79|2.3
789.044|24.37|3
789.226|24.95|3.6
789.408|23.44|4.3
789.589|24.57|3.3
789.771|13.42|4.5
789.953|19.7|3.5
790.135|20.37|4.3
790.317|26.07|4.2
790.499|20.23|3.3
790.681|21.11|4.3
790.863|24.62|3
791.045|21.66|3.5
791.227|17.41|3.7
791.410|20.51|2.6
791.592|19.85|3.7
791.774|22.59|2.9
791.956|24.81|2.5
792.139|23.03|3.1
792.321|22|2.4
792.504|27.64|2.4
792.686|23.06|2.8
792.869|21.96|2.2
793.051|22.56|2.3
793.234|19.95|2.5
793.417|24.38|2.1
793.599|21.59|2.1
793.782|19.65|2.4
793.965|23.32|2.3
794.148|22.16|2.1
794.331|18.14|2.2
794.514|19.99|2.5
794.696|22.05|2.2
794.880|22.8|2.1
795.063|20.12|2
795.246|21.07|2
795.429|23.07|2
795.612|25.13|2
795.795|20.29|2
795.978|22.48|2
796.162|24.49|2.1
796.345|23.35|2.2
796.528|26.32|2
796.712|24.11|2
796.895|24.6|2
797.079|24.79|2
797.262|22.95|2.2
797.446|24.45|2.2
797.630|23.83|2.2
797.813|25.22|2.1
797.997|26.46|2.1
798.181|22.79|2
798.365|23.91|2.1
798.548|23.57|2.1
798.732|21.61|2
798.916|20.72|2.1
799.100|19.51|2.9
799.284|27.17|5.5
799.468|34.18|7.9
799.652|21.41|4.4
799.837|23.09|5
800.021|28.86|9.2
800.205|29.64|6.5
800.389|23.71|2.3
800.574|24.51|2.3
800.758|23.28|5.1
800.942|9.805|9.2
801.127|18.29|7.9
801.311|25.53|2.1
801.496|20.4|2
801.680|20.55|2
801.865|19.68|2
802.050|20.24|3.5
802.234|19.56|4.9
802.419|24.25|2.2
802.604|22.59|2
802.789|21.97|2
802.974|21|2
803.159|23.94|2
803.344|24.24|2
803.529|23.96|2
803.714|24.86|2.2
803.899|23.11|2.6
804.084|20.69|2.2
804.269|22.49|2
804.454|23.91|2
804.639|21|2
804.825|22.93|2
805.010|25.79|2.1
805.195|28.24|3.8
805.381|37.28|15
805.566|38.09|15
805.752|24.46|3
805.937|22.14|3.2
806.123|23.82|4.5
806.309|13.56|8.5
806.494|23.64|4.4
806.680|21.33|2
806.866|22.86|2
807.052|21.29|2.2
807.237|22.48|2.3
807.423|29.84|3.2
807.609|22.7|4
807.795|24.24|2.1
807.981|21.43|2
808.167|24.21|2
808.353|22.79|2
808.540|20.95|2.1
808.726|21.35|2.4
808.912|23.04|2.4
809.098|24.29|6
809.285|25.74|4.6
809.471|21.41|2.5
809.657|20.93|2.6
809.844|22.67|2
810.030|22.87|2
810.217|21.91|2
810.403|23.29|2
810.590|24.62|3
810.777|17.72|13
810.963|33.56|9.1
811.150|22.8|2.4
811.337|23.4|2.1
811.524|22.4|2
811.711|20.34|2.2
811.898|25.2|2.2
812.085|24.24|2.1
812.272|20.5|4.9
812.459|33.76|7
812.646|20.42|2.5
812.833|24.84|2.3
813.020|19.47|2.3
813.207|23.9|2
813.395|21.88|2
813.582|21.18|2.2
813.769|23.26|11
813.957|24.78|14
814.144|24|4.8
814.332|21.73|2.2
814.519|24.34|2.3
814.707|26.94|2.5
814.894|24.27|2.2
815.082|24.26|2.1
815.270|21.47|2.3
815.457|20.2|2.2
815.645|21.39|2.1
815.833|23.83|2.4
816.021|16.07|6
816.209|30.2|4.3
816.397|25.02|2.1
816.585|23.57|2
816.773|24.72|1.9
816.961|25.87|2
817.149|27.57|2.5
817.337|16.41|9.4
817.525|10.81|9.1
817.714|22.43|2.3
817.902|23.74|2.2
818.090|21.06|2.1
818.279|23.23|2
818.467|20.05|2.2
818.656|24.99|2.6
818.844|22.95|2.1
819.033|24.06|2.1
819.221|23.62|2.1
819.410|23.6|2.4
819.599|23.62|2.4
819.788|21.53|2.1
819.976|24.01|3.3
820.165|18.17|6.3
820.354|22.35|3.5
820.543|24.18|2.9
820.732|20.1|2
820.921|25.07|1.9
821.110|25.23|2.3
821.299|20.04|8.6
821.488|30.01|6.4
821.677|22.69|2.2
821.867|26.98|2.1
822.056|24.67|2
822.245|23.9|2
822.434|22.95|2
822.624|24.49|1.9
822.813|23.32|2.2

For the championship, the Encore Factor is 1.06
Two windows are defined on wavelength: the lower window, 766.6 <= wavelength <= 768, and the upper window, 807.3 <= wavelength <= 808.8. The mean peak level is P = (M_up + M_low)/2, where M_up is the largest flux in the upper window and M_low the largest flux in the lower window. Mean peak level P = 27.6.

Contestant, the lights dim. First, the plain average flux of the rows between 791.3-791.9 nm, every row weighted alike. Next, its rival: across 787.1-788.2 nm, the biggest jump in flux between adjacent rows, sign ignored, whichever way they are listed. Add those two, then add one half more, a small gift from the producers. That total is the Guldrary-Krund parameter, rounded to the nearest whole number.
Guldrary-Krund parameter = 32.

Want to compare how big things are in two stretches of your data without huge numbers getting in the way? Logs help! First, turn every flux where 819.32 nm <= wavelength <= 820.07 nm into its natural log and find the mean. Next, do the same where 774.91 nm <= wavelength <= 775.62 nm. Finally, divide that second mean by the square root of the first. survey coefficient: 1.76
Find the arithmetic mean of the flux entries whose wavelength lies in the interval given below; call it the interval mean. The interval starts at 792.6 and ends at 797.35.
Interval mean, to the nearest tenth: 22.5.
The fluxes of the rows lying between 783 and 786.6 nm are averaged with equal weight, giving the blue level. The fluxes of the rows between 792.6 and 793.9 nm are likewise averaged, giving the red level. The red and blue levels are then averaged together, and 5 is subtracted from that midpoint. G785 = 18.1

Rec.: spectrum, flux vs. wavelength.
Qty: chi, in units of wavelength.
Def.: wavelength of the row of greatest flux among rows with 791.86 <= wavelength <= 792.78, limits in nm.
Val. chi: 792.504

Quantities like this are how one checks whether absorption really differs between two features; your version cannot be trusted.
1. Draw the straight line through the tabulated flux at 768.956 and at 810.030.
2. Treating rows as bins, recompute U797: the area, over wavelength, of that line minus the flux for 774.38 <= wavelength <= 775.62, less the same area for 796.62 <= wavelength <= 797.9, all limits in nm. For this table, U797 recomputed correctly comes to 1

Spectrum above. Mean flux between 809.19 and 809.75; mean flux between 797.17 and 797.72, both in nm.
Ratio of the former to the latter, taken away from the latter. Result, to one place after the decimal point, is 22.8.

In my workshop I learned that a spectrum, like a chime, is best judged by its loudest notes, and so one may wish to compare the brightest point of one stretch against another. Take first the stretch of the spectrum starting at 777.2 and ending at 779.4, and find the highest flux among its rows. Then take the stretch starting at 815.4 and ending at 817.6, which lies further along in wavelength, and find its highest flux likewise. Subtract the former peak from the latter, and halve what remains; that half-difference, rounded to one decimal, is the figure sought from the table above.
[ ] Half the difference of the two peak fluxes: 1.9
